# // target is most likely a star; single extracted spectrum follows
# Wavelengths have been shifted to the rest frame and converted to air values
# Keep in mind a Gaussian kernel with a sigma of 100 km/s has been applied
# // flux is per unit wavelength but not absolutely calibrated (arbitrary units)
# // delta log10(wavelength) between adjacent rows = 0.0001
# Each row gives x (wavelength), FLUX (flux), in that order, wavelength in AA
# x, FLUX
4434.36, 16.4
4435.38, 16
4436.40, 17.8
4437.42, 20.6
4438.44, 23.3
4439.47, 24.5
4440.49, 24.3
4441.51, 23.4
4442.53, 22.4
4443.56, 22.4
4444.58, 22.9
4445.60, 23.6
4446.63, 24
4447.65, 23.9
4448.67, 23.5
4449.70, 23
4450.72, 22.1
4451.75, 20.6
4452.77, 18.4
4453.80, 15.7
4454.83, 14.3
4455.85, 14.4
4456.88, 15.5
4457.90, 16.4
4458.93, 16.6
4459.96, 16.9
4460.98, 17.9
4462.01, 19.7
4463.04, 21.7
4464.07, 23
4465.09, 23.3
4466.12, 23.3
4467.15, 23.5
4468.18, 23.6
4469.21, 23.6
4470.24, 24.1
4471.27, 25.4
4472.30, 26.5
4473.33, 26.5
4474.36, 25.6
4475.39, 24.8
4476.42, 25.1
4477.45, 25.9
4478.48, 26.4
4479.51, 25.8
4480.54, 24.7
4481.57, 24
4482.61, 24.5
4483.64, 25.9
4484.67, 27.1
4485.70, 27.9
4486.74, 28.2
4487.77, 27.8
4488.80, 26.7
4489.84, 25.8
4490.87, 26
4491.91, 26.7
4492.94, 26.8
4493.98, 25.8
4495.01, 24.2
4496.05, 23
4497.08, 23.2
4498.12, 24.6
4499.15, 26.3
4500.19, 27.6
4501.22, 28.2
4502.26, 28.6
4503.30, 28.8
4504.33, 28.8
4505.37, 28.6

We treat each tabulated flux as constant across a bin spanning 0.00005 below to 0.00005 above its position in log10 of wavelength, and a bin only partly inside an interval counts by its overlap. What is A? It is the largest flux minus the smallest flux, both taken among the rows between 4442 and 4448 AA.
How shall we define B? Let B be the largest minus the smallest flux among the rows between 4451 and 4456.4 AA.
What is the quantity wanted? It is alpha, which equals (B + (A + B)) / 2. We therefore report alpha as 7.1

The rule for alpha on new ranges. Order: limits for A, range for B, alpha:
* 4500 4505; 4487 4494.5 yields 2.6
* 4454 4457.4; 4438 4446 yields 2.7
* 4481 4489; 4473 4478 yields 3.8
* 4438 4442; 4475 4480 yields 2.2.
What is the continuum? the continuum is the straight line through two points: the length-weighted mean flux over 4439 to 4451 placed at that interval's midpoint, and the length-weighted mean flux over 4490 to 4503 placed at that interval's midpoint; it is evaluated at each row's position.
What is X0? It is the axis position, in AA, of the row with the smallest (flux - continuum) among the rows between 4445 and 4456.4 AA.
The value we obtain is 4454.83 AA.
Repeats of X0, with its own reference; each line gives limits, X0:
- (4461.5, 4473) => 4462.01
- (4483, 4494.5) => 4493.98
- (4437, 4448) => 4437.42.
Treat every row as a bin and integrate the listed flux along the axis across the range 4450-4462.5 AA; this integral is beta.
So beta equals 218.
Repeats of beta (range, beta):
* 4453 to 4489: 823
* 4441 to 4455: 303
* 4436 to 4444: 179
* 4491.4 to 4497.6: 155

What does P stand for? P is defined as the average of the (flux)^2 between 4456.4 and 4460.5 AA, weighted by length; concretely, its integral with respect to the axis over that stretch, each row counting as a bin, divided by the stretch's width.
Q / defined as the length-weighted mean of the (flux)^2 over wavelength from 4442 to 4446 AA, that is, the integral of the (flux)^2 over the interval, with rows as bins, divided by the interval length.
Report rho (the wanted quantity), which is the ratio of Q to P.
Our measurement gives 1.94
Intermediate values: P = 269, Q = 521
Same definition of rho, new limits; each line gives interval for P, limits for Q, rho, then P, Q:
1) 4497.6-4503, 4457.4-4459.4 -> 0.37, 738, 272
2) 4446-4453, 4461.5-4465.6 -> 0.96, 505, 483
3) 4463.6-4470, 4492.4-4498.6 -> 1.11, 549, 607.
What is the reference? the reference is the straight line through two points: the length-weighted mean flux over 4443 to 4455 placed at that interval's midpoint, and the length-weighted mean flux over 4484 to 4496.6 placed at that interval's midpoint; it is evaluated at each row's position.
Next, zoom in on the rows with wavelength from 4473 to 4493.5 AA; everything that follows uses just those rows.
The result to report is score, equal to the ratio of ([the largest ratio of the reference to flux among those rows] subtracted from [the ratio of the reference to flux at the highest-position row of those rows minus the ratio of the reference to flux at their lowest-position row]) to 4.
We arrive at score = -0.244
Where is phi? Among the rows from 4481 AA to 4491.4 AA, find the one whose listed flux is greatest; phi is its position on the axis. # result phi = 4486.74 AA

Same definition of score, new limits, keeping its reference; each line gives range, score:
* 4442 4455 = -0.230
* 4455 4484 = -0.525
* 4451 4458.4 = -0.307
